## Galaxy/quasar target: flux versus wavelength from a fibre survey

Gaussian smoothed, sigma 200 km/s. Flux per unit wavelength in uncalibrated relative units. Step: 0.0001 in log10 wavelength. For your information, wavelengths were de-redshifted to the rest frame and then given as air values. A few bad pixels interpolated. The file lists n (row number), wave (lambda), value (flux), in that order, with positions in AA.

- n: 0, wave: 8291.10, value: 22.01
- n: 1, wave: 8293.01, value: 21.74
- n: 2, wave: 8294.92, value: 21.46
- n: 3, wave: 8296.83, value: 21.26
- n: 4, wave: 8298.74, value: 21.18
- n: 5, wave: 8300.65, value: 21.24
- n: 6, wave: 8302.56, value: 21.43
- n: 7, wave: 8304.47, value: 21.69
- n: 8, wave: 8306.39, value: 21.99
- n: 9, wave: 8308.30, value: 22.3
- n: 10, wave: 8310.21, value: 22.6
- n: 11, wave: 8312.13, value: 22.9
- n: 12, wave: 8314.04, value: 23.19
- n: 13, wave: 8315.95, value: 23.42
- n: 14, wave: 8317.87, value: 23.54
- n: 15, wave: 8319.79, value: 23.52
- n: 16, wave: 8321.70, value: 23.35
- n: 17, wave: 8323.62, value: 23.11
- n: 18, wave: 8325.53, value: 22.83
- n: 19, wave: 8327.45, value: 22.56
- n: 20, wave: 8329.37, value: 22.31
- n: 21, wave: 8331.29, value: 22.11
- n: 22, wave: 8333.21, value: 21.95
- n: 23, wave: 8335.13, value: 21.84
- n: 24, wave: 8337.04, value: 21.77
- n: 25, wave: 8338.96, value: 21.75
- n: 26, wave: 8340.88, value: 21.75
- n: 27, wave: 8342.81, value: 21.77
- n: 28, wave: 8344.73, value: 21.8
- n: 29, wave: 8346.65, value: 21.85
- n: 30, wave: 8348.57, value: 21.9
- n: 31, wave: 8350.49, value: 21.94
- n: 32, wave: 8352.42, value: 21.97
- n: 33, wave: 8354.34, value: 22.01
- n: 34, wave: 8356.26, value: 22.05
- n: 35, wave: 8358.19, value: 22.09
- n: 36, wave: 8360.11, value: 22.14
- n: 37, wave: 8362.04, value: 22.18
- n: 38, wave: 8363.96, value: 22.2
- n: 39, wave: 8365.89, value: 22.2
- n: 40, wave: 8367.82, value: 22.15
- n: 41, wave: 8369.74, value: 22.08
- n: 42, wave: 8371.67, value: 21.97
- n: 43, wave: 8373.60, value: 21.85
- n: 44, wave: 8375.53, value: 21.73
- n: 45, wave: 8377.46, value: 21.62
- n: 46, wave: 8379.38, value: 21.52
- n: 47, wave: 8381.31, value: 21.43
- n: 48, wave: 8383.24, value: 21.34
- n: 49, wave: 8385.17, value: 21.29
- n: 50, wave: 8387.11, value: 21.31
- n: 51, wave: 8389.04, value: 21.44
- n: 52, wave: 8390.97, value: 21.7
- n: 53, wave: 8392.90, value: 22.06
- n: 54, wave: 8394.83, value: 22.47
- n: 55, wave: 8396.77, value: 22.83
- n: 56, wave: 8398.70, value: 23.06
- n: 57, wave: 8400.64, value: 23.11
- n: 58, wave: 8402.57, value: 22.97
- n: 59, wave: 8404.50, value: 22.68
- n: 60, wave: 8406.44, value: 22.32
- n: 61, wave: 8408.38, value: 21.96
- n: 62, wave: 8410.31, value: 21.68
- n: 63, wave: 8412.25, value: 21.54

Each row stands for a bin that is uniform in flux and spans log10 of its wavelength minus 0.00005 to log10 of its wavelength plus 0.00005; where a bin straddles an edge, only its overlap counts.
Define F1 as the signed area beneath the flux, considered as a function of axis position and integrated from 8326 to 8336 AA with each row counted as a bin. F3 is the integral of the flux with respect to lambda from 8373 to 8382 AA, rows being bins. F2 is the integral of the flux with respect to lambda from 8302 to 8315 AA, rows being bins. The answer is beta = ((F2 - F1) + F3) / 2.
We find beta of 132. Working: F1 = 222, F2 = 290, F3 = 195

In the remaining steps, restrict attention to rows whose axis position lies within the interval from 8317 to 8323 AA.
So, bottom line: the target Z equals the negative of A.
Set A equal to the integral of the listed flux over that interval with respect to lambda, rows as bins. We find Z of -141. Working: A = 141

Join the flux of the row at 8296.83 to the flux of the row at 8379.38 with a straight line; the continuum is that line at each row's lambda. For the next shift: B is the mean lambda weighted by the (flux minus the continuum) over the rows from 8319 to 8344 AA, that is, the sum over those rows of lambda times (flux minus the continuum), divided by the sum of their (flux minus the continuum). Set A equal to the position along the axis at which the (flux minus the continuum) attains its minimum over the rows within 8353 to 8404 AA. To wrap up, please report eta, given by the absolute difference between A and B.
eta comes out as 58.4 AA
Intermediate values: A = 8385.17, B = 8326.8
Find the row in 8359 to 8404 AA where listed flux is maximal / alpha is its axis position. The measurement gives 8400.64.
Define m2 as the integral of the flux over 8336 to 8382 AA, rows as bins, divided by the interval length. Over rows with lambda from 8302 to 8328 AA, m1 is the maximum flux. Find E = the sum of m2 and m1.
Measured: 45.5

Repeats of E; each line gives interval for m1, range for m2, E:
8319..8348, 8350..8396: 45.4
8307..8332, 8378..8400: 45.4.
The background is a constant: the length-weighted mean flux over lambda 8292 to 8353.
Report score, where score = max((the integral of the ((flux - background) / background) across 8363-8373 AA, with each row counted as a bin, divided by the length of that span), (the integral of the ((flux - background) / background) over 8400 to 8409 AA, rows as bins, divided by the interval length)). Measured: 0.019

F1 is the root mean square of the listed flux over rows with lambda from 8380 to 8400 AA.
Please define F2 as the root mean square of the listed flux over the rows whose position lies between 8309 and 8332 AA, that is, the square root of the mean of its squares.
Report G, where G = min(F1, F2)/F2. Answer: 0.95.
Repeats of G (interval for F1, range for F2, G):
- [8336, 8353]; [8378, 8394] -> 1.00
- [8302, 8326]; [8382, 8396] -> 1.00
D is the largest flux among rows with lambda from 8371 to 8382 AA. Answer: 21.97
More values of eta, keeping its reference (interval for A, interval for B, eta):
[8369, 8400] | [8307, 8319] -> 71.3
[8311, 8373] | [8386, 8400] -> 56.3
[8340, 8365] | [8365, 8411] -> 52.3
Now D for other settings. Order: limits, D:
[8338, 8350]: 21.9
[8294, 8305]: 21.69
